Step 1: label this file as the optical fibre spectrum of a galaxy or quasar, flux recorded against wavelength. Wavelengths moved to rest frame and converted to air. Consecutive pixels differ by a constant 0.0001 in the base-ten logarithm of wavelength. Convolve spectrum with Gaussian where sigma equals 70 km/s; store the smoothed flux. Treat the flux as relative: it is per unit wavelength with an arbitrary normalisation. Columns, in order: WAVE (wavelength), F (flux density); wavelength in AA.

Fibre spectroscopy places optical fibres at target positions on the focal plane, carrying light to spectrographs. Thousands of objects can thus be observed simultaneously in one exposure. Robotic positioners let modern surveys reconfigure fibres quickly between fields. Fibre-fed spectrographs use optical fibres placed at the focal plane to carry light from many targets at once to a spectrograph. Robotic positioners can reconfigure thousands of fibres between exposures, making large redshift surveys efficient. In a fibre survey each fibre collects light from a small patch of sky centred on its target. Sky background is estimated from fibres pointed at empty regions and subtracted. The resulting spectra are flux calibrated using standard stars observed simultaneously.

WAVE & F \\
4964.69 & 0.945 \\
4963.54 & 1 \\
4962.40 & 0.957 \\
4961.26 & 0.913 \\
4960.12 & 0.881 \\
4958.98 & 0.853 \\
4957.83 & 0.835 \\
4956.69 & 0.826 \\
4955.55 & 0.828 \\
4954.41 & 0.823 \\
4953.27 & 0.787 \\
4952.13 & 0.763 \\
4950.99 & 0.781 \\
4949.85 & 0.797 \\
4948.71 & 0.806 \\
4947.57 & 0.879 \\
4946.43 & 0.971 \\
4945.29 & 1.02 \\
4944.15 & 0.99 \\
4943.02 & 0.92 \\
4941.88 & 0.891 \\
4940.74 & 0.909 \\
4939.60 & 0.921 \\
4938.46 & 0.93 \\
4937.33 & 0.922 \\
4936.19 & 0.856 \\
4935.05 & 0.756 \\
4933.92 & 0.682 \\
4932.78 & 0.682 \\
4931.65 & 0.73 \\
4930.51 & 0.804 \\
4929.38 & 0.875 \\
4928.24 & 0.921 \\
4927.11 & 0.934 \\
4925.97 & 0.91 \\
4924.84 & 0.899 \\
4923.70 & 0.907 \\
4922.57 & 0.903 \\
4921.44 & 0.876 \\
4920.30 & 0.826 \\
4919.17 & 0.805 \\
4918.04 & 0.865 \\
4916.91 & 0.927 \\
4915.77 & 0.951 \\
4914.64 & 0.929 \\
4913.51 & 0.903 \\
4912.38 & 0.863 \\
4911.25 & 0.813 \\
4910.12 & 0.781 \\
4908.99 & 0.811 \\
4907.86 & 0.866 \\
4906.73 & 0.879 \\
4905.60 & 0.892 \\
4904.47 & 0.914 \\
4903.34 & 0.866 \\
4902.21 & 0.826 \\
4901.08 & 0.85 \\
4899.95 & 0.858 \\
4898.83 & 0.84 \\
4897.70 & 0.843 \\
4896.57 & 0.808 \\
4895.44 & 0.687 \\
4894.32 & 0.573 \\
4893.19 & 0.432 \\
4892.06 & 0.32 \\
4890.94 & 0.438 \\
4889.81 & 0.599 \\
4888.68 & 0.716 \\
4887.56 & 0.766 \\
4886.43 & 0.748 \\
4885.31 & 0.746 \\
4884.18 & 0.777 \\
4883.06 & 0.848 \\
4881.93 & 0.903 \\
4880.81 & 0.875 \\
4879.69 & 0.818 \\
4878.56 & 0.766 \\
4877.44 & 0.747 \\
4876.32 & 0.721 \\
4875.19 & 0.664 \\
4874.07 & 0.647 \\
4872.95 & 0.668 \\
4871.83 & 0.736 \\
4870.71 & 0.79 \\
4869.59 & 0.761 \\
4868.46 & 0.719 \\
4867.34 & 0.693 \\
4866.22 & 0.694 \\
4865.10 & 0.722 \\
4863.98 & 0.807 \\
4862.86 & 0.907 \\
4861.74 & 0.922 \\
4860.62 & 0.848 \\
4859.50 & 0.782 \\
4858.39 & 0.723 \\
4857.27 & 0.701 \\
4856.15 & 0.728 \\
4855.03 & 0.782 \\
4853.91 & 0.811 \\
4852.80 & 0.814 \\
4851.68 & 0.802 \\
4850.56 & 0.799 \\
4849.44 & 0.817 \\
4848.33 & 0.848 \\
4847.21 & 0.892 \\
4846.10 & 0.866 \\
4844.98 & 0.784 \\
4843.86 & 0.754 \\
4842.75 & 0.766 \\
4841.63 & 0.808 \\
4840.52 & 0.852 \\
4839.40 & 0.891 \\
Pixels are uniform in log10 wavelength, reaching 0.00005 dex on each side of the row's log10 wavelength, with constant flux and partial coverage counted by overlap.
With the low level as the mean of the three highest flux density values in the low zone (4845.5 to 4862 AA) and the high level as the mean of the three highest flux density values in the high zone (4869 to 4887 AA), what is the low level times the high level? 0.78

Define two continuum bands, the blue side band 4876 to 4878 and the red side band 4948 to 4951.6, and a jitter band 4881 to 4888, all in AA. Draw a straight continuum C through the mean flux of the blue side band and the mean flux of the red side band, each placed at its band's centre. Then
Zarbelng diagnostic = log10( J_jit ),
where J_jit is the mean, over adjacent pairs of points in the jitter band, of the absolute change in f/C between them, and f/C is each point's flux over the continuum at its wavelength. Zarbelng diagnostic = -1.32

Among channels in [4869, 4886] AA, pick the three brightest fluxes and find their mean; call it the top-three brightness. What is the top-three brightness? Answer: 0.875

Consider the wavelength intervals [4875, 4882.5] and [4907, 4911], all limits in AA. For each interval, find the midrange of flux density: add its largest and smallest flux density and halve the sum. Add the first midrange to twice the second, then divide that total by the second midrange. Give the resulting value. 2.95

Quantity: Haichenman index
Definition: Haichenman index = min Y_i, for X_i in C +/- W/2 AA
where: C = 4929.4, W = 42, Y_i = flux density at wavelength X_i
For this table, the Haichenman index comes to 0.682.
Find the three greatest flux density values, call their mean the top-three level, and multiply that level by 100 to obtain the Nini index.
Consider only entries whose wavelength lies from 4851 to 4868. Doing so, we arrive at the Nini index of 89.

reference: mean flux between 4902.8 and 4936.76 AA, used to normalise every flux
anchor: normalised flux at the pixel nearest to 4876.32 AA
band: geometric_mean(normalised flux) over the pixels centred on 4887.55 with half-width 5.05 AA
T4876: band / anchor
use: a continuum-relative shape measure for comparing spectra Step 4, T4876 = 0.88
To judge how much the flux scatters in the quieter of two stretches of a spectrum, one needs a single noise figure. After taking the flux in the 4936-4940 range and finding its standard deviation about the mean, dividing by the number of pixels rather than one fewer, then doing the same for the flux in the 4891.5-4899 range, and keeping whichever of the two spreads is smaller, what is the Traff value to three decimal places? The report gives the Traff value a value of 0.030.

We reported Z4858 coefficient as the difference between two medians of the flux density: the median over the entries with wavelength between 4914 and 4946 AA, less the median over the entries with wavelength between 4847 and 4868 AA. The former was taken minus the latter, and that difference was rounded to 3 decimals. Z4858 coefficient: 0.103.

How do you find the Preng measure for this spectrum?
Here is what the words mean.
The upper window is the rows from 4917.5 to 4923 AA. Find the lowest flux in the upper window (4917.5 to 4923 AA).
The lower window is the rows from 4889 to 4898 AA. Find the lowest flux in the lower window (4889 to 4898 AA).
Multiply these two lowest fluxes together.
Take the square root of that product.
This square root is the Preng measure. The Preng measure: 0.51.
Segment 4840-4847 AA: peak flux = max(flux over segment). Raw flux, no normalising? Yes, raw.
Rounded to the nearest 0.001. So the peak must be 0.866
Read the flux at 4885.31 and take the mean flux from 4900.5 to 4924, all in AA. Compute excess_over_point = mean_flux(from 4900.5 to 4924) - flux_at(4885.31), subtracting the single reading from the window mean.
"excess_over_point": 0.12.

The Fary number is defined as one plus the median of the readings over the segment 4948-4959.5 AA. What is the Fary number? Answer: 1.81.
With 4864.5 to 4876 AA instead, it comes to 1.71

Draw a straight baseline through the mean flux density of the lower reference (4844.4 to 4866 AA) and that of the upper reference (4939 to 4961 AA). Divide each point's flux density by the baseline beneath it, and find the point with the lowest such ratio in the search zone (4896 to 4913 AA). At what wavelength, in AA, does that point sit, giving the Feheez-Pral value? 4910.12 AA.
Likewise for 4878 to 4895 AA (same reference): 4892.06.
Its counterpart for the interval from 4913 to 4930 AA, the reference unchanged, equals 4919.17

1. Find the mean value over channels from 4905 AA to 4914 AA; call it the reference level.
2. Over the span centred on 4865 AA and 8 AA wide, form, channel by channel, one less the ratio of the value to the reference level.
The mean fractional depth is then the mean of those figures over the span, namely 0.08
